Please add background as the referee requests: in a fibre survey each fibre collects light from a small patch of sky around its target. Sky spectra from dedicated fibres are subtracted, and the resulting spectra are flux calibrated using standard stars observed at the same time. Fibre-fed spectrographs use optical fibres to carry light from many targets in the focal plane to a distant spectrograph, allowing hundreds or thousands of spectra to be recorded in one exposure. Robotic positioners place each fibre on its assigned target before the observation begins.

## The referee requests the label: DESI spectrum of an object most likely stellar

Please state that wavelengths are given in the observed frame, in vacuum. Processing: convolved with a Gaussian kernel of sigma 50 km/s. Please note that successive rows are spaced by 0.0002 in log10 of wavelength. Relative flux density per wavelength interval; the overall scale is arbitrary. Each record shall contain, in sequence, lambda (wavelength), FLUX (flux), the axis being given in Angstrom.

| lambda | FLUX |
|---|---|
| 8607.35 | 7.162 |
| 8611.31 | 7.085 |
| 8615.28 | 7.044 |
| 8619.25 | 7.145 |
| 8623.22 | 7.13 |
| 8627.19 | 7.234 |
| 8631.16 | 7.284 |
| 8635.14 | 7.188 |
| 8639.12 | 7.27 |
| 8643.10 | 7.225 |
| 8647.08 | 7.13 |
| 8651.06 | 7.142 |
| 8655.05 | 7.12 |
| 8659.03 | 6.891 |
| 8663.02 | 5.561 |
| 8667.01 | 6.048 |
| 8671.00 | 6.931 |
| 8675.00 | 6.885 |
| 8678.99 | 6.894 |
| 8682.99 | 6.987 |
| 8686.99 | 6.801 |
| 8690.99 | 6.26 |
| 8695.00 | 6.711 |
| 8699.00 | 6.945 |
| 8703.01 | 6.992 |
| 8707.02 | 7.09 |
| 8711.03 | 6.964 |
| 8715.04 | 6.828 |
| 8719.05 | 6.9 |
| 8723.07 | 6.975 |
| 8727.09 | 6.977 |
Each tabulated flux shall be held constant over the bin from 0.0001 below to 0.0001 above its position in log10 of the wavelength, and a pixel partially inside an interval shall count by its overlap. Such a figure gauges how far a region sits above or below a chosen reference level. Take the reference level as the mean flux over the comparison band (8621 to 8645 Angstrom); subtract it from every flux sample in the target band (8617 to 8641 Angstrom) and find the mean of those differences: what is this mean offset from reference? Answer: -0.01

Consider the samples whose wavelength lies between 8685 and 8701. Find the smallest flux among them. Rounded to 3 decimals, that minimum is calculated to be 6.260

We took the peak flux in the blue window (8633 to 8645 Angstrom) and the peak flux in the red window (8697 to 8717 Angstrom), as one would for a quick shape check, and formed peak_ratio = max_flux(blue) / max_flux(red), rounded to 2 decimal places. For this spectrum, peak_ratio 1.03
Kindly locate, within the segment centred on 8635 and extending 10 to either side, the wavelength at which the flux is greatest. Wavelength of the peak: 8631.16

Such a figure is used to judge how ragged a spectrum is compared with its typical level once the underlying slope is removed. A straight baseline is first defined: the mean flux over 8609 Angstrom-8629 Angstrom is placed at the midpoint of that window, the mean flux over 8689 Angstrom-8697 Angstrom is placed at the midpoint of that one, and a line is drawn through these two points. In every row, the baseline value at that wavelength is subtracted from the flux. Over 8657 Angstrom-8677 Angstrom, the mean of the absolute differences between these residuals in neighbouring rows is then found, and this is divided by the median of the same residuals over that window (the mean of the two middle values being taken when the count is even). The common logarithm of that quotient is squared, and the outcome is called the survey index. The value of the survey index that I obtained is 0.6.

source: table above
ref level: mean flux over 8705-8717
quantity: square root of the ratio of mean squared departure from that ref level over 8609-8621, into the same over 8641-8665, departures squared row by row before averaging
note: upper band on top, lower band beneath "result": 4.3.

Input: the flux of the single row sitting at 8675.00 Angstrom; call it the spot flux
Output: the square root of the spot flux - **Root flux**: 2.624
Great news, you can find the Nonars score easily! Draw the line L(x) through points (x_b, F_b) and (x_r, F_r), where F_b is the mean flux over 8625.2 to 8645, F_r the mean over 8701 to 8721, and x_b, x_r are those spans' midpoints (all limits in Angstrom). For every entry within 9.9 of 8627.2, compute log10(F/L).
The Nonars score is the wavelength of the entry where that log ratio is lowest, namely 8623.22 Angstrom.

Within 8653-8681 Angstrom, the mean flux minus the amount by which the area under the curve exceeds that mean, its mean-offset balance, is -172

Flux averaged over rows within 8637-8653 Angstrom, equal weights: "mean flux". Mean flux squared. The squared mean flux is 52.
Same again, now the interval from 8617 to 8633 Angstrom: 52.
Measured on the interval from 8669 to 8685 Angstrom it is 48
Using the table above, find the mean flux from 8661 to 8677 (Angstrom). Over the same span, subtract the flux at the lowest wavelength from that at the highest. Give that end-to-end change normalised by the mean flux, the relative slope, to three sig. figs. 0.208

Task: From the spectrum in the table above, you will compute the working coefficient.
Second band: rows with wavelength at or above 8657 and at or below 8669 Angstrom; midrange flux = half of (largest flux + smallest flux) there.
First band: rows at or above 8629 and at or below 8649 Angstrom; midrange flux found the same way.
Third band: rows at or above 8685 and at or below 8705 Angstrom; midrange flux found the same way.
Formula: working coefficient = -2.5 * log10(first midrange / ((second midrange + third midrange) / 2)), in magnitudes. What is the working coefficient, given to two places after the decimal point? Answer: -0.12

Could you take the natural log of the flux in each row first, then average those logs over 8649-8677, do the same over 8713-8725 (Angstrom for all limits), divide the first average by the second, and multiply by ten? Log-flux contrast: 9.79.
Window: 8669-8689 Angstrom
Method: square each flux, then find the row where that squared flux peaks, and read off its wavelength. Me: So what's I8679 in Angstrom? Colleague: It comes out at 8682.99 Angstrom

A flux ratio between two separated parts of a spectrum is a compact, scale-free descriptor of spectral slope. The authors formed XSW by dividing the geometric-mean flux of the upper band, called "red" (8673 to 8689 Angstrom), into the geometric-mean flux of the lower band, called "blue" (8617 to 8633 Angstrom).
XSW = 1.04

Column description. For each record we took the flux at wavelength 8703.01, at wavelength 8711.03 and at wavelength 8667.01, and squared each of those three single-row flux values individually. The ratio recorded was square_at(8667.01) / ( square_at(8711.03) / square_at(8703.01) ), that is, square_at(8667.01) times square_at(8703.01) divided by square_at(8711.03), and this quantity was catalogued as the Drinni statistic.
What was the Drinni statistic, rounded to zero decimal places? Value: 37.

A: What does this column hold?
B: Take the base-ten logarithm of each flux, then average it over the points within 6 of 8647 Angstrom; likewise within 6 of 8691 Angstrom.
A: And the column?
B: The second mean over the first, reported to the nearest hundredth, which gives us 0.96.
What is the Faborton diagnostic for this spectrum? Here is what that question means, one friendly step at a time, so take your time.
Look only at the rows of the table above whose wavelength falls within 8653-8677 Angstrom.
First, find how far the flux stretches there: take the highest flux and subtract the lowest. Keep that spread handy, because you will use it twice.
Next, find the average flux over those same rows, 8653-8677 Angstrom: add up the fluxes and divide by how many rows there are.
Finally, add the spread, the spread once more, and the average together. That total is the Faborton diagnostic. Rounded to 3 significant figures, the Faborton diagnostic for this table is 9.69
